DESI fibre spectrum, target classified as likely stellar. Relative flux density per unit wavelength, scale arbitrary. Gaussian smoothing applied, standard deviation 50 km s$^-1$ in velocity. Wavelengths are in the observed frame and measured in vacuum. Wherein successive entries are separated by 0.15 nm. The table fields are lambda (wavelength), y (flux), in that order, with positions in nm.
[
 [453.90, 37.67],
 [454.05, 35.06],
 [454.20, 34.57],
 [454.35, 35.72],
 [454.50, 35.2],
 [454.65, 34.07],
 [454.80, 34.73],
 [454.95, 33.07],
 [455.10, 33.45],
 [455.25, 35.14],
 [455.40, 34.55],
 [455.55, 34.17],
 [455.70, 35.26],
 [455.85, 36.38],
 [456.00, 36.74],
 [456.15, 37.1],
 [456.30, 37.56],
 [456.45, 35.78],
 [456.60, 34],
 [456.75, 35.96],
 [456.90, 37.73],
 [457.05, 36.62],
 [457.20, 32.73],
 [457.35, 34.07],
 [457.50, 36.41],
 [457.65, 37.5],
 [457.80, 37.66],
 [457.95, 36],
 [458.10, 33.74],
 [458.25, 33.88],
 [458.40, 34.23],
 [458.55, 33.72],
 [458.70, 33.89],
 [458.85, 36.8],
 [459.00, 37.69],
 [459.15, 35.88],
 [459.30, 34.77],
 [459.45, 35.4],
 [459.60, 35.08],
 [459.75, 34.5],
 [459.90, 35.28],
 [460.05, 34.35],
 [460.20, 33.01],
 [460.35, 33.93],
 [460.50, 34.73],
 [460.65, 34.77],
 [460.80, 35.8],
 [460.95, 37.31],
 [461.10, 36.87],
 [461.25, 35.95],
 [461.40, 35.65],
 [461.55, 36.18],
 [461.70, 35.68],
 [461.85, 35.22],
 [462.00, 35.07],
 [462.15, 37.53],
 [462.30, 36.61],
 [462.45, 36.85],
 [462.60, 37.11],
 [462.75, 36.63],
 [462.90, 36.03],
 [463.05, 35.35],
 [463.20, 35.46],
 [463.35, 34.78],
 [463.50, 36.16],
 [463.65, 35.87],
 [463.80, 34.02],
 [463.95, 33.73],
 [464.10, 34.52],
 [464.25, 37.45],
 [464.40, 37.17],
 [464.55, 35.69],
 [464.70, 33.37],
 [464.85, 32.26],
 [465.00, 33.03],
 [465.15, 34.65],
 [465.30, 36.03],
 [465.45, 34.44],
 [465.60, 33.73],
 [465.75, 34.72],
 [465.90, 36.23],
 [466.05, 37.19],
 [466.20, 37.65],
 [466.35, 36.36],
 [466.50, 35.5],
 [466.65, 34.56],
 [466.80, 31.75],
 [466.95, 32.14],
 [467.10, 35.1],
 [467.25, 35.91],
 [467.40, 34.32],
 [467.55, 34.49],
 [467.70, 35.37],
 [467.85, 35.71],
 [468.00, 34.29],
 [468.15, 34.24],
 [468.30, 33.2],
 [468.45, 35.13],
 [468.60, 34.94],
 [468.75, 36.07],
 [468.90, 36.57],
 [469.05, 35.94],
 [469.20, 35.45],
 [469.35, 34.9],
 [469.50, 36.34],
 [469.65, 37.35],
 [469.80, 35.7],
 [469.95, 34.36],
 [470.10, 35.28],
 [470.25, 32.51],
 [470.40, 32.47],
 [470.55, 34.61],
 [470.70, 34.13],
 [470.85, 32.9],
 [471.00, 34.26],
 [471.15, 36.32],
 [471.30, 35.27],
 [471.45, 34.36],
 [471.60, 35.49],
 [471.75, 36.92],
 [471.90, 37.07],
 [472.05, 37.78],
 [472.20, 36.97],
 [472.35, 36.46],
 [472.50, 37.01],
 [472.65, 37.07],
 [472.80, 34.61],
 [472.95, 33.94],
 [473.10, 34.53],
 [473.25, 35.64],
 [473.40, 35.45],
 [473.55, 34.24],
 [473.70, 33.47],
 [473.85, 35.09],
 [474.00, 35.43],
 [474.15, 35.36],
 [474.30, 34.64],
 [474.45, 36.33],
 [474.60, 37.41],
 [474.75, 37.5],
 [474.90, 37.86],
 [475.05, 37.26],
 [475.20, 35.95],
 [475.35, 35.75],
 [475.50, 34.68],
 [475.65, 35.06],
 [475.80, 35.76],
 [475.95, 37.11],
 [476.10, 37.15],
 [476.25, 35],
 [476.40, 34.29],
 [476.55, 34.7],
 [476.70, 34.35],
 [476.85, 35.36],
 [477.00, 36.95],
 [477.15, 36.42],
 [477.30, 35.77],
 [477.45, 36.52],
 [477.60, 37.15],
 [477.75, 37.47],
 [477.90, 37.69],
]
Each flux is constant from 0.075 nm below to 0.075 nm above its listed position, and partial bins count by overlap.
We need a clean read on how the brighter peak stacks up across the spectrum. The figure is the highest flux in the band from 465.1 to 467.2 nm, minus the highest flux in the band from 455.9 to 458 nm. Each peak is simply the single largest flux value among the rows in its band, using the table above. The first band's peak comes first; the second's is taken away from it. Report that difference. -0.08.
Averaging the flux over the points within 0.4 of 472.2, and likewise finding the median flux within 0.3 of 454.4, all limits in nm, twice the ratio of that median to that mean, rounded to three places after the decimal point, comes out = 1.883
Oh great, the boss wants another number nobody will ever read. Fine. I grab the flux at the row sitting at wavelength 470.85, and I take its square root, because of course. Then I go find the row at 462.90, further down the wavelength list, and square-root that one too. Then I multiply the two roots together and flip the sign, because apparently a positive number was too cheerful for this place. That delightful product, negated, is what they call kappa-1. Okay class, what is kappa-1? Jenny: -34.4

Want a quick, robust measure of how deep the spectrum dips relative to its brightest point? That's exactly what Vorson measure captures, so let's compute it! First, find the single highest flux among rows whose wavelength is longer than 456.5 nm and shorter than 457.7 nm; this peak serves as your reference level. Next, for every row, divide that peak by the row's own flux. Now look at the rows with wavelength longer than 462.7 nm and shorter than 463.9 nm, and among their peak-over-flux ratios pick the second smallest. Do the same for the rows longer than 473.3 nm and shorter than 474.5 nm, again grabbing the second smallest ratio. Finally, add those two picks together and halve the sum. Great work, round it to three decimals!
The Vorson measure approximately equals 1.054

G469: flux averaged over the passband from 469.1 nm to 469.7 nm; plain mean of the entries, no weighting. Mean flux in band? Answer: 36.0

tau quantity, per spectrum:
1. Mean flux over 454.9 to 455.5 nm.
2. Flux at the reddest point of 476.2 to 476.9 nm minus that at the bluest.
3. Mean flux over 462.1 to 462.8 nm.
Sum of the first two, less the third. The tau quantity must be -2.5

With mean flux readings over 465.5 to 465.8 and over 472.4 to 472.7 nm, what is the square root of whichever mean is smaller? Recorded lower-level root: 5.85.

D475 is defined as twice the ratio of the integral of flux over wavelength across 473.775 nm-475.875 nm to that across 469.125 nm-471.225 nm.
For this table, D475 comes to 2.07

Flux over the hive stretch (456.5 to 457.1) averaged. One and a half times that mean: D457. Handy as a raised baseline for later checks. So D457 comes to 54.1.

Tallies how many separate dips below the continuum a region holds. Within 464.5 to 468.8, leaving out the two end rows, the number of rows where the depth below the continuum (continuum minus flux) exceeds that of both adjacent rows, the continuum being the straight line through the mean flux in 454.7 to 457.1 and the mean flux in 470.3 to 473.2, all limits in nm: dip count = 6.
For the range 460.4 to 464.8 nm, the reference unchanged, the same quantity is 6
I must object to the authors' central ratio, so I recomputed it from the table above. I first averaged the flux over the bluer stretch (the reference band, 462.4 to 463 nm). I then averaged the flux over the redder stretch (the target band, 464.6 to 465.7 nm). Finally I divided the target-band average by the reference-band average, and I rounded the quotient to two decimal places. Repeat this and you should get 0.93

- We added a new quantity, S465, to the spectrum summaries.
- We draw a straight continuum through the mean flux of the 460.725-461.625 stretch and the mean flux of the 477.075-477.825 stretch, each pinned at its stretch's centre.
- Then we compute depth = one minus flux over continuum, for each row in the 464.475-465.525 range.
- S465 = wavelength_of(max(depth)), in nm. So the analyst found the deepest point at 464.85 nm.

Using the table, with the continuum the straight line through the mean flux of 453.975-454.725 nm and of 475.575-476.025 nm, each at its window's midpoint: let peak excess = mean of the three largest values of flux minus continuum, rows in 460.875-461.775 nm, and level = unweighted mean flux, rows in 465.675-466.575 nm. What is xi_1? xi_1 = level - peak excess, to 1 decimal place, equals 34.7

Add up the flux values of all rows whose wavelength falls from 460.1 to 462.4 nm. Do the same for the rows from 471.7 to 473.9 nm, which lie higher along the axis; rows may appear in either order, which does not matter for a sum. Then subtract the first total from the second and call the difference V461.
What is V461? 2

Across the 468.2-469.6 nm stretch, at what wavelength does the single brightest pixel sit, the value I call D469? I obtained 468.90 nm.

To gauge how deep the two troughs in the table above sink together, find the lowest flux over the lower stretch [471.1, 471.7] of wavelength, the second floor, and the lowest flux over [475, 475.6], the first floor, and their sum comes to 69.0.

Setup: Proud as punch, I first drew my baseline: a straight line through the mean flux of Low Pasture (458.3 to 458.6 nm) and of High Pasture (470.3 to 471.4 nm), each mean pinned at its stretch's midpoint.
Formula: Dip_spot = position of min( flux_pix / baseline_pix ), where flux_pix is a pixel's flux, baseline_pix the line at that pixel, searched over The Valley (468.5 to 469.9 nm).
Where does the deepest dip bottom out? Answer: 469.35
